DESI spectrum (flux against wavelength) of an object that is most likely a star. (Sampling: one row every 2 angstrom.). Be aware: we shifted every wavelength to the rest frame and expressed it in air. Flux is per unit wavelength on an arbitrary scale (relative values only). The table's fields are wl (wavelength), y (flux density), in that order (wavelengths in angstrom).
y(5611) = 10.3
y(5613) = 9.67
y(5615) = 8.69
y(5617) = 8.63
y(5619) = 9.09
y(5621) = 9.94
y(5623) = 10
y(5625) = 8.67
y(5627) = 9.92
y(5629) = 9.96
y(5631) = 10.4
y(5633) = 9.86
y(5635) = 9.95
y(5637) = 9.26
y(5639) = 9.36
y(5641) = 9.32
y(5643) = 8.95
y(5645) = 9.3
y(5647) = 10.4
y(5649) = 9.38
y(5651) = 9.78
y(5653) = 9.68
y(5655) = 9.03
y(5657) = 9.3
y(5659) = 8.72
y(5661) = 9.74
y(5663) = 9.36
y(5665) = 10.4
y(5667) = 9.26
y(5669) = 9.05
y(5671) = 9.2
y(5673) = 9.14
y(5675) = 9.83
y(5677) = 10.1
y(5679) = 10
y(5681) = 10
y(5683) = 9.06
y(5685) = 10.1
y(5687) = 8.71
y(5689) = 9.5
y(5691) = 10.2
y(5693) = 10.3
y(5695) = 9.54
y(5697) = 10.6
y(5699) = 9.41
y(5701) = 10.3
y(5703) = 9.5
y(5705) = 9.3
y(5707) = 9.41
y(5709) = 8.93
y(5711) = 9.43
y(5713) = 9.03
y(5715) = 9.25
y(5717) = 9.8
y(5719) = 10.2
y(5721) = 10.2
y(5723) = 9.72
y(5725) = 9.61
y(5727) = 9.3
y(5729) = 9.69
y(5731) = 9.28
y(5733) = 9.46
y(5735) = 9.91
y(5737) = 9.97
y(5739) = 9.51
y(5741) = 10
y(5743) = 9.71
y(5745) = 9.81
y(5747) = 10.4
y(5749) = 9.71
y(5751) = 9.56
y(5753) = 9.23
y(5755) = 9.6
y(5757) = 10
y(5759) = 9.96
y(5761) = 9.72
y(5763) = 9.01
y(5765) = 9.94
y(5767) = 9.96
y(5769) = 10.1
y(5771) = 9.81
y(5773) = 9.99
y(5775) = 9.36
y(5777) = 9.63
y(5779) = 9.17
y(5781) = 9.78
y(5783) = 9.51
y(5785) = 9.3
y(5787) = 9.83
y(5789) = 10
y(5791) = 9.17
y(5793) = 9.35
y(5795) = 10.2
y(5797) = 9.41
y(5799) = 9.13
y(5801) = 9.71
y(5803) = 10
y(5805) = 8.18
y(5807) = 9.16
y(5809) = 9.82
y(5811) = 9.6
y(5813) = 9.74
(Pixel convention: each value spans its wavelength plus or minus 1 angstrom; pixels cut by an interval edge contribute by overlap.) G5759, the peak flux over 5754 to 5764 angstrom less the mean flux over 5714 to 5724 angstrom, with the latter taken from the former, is 0.17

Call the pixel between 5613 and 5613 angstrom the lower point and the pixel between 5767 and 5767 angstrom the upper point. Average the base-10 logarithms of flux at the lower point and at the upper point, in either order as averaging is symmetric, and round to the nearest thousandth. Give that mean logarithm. 0.992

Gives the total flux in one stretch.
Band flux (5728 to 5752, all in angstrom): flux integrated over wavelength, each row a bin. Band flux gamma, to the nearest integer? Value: 234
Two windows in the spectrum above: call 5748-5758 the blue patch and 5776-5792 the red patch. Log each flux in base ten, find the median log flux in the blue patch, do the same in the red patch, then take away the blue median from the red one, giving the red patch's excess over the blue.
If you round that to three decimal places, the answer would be -0.001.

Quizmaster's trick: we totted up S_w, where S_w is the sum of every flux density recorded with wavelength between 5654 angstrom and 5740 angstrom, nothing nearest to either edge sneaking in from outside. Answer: 412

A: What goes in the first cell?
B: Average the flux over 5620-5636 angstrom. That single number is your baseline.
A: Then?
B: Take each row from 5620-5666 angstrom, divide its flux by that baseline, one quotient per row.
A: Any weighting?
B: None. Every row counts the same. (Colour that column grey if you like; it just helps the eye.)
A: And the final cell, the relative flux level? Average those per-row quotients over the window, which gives 0.975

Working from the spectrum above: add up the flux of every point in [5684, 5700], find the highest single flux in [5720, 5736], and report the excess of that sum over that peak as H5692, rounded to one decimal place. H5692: 68.2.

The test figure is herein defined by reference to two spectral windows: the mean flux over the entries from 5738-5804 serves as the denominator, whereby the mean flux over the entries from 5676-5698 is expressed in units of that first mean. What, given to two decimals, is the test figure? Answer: 1.01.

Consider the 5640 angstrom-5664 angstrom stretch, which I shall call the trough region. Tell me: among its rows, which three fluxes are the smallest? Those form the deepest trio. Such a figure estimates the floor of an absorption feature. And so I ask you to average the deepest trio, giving 8.90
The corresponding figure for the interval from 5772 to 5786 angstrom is 9.28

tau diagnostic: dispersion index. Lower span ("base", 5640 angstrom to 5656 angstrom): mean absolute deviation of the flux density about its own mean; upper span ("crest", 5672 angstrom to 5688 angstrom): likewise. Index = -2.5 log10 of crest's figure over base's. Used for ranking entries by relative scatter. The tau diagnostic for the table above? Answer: -0.34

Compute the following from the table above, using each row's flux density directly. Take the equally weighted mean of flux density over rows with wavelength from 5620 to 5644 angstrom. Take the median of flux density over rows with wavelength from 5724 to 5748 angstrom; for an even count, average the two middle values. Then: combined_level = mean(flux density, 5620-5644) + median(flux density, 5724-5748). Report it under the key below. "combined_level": 19.3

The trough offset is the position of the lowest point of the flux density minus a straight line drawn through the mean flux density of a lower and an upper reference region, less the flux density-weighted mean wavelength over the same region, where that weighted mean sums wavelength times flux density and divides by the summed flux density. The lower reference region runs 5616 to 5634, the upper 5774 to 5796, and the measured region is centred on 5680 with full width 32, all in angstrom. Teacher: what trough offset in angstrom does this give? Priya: 6.9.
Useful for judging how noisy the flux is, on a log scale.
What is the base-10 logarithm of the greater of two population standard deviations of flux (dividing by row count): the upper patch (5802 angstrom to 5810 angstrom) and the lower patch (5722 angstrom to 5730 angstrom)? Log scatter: -0.15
